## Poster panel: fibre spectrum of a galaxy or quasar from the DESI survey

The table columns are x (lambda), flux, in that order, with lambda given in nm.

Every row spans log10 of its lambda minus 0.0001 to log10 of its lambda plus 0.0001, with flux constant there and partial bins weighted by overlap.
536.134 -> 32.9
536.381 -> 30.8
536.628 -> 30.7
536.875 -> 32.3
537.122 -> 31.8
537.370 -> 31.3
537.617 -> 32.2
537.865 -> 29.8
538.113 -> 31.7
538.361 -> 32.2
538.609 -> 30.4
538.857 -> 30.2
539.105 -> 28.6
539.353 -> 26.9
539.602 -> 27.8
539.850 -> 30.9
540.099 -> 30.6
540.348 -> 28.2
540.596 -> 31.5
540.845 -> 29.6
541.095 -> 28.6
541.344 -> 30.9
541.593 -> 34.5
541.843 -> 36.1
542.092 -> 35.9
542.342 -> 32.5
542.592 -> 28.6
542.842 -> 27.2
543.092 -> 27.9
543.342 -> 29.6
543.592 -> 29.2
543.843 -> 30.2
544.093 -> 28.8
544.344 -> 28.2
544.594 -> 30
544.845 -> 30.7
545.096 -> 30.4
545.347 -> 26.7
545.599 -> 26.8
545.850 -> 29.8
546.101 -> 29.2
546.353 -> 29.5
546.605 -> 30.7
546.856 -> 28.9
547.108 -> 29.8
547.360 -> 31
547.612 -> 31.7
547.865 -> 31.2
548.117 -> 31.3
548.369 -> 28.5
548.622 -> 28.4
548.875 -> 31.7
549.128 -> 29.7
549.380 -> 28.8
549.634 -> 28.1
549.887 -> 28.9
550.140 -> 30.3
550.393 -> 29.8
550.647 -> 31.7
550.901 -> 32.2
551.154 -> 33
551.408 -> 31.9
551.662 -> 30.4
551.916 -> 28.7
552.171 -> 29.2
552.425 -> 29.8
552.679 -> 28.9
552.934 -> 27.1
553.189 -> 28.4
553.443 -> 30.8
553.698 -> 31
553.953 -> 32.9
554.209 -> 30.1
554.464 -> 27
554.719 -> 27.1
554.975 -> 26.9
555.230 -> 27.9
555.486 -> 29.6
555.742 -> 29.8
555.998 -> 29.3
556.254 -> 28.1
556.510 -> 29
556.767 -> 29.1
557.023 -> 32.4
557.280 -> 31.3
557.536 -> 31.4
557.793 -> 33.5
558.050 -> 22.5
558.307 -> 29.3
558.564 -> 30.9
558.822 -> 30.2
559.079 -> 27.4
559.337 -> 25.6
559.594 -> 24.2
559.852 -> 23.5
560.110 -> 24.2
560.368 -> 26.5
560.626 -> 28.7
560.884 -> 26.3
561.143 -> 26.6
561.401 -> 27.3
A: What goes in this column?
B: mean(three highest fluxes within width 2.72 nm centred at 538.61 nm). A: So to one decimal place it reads 32.0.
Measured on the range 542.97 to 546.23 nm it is 30.4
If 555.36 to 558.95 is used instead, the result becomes 32.4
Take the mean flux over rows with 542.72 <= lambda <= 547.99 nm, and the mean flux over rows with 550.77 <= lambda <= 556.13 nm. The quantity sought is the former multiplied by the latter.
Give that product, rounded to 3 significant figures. 871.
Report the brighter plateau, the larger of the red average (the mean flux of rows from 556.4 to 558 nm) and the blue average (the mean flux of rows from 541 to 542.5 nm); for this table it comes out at 33.1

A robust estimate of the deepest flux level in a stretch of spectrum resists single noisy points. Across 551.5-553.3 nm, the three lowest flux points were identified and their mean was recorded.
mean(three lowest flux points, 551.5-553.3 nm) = 28.1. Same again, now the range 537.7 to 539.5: 28.4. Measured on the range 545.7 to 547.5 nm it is 29.2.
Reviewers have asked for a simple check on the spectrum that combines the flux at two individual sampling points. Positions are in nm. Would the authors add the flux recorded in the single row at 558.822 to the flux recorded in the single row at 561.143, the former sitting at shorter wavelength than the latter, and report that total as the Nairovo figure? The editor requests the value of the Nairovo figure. 56.8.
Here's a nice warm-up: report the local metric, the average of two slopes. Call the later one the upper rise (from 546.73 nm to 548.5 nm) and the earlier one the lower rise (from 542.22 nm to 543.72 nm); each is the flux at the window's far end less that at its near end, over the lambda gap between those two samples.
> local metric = -1.45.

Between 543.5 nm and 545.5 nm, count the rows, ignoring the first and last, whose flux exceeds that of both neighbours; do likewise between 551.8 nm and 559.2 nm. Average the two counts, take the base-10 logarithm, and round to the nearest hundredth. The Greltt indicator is 0.65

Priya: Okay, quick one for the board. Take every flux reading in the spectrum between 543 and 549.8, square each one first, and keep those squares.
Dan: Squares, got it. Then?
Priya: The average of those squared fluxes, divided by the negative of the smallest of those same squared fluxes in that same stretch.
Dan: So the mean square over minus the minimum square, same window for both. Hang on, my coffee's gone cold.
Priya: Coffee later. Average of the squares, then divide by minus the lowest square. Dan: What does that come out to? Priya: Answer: -1.22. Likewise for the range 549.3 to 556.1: -1.22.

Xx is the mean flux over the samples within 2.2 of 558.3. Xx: 28.2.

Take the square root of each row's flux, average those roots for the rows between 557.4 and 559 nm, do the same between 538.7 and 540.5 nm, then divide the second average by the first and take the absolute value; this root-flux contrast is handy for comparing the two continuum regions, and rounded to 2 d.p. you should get 0.99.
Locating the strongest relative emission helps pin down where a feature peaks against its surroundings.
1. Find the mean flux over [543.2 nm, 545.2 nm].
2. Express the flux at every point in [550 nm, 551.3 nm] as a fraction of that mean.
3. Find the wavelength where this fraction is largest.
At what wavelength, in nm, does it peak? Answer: 551.154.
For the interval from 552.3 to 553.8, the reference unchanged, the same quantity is 553.698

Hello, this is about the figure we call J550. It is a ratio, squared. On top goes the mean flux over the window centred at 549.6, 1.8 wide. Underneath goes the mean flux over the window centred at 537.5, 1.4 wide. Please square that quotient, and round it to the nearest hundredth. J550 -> 0.88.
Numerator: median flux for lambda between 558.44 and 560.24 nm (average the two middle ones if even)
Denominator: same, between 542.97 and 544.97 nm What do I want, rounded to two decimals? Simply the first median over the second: 0.87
